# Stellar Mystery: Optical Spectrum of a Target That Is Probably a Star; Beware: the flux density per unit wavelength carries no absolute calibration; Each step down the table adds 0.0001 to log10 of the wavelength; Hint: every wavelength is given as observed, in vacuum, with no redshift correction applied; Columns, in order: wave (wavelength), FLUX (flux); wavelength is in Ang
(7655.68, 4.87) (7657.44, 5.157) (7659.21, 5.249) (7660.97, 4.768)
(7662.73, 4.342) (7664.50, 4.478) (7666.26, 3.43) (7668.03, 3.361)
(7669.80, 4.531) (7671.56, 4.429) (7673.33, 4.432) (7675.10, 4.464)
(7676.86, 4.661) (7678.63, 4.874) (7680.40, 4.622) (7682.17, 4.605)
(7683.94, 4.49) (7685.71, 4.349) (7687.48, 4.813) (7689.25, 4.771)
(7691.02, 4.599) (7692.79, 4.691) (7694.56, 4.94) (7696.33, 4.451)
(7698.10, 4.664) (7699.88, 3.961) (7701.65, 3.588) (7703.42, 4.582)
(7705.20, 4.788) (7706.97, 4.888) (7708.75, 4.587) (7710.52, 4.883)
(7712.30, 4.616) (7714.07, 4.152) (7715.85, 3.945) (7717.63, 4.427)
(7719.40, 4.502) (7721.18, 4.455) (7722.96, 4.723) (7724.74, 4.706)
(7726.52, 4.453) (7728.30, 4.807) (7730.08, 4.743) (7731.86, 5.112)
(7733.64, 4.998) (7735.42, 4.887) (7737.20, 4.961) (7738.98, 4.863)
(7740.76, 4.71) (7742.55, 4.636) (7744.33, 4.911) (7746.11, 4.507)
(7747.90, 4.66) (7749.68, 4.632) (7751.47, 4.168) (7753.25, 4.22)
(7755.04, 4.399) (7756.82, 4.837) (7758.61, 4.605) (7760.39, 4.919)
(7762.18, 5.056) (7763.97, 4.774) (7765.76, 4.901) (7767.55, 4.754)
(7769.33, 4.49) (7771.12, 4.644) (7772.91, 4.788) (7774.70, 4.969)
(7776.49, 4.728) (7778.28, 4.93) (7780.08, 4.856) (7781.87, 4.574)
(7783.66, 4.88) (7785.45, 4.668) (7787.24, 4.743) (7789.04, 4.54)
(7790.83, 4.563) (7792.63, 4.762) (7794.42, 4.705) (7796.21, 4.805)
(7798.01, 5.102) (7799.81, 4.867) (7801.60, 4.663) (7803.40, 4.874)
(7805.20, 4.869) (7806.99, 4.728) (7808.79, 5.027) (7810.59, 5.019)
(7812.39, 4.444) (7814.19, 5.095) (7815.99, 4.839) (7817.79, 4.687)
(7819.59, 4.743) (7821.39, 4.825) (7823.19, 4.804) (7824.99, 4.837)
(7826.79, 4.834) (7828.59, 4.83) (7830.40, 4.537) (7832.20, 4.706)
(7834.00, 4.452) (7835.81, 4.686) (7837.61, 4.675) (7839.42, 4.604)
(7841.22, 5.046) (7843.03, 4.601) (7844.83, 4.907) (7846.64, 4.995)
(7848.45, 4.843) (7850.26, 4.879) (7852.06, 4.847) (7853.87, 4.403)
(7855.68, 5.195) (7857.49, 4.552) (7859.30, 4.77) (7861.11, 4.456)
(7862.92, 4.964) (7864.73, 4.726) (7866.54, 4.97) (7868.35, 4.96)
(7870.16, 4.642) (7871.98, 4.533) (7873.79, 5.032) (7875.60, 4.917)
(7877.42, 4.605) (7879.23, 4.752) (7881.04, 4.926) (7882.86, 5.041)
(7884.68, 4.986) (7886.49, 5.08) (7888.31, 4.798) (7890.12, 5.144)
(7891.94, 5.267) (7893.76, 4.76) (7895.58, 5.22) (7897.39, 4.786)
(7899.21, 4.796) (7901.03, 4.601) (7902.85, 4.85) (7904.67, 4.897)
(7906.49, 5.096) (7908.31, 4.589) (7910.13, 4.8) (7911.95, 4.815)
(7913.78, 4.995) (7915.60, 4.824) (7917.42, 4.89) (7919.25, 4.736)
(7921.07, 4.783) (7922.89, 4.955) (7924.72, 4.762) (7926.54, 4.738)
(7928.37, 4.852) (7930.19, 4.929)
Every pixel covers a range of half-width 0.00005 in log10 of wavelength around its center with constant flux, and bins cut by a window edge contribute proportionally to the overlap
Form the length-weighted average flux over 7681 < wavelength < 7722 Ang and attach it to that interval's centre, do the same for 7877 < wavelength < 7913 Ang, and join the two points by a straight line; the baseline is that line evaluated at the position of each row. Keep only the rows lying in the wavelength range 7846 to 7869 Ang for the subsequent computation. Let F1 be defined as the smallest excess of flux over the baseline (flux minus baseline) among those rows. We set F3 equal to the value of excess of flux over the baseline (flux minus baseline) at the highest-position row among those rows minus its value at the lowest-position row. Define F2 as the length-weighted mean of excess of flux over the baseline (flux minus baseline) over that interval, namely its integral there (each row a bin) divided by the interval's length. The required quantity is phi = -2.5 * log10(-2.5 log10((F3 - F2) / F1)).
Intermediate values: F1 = -0.41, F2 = -0.01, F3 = -0.08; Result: -0.7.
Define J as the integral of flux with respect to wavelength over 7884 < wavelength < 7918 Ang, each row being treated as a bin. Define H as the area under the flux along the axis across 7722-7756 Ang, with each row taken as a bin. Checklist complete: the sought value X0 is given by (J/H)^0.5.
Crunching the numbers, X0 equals 1.02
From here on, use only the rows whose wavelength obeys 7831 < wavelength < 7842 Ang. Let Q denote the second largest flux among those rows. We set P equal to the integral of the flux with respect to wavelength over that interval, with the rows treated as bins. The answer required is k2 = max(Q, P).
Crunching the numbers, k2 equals 52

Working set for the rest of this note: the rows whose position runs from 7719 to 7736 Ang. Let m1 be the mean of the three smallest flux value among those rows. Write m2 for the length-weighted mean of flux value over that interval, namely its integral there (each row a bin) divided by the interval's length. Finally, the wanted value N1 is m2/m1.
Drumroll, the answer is 1.06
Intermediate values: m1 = 4.5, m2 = 4.74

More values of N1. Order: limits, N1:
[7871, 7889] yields 1.05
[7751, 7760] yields 1.05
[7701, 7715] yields 1.10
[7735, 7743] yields 1.02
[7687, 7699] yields 1.03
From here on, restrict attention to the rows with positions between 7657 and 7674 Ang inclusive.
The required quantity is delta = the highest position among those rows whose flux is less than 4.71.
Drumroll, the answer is 7673.33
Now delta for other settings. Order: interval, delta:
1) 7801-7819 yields 7817.79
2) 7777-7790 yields 7789.04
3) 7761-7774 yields 7771.12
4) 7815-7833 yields 7832.20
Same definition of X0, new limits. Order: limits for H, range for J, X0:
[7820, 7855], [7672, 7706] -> 0.96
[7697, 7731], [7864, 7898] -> 1.04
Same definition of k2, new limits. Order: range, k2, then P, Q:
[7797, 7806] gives 44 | 44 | 4.874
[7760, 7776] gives 77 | 77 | 4.969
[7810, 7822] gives 58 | 58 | 5.019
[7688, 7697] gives 42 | 42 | 4.771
